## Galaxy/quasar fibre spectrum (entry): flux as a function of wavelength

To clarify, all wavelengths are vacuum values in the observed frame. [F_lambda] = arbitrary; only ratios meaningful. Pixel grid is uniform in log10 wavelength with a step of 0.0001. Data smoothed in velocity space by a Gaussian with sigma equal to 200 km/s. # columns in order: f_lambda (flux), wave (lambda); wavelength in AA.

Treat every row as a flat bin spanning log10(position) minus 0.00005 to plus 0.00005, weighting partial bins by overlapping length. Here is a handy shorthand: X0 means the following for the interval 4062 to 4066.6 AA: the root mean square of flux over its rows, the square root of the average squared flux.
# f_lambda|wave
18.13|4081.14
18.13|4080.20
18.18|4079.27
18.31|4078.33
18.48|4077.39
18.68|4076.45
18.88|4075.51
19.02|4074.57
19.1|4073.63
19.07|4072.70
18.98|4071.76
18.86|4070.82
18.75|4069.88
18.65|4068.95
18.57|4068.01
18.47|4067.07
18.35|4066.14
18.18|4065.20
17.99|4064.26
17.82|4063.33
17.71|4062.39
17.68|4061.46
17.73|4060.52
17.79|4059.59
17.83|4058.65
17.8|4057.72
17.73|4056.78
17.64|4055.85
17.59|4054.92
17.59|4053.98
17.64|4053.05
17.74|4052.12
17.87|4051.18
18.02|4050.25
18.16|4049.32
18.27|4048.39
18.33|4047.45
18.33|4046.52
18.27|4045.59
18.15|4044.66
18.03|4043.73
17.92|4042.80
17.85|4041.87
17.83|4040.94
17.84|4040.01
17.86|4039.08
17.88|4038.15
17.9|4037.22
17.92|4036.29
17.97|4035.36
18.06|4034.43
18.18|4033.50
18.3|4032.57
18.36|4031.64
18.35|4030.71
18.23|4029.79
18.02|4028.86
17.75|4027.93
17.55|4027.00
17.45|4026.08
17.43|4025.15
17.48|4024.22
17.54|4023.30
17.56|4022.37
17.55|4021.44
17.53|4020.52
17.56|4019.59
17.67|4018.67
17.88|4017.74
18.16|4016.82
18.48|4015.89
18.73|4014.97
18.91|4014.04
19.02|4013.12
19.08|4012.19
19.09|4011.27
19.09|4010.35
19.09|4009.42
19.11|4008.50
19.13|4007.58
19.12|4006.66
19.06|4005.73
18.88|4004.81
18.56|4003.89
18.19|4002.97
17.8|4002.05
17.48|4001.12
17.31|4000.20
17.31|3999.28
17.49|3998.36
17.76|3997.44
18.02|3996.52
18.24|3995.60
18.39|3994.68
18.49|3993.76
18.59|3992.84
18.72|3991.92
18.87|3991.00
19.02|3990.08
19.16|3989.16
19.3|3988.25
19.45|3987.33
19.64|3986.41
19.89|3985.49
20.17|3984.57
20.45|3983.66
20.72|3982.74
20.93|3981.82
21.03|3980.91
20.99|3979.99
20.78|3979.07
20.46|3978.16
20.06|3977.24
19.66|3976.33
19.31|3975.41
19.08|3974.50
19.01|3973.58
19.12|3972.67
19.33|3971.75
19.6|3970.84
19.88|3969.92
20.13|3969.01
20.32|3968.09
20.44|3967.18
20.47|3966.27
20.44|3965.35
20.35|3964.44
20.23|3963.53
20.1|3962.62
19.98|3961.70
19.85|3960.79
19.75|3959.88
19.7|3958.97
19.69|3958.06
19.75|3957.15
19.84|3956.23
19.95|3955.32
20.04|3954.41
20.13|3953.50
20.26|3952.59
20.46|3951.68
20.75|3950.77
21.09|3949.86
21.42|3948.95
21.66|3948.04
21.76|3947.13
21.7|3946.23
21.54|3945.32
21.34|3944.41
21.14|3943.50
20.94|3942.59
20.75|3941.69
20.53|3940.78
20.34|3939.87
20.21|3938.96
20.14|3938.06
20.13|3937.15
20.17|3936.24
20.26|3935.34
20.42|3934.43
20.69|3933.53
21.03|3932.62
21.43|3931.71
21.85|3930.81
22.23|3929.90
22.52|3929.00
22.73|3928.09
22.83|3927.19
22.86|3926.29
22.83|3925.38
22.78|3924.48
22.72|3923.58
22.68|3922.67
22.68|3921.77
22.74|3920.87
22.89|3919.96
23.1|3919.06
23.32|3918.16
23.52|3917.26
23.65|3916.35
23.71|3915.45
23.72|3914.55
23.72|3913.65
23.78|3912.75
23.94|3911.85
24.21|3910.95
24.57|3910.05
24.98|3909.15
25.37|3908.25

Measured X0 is 18.0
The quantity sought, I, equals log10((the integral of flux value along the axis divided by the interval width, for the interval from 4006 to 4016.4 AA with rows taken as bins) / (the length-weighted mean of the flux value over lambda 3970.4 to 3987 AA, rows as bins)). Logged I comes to -0.02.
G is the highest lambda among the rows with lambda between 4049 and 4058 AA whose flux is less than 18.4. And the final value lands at 4057.72 AA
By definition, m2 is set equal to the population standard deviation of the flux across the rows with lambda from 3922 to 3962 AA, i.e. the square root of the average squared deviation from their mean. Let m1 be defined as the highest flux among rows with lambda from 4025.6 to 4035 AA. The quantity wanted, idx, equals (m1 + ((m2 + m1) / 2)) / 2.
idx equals 14.0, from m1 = 18.36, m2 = 1.0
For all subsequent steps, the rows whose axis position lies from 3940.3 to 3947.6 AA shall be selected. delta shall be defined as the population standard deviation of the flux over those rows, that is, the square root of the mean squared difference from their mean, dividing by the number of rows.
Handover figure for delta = 0.42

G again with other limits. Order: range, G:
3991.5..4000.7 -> 4000.20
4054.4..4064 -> 4063.33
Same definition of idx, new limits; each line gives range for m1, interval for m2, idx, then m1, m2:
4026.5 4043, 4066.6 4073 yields 13.8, 18.36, 0.2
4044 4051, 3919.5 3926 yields 13.8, 18.33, 0.1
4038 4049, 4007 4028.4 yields 13.9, 18.33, 0.7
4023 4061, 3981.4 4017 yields 14.0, 18.36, 0.9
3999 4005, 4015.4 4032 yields 14.2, 18.88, 0.4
